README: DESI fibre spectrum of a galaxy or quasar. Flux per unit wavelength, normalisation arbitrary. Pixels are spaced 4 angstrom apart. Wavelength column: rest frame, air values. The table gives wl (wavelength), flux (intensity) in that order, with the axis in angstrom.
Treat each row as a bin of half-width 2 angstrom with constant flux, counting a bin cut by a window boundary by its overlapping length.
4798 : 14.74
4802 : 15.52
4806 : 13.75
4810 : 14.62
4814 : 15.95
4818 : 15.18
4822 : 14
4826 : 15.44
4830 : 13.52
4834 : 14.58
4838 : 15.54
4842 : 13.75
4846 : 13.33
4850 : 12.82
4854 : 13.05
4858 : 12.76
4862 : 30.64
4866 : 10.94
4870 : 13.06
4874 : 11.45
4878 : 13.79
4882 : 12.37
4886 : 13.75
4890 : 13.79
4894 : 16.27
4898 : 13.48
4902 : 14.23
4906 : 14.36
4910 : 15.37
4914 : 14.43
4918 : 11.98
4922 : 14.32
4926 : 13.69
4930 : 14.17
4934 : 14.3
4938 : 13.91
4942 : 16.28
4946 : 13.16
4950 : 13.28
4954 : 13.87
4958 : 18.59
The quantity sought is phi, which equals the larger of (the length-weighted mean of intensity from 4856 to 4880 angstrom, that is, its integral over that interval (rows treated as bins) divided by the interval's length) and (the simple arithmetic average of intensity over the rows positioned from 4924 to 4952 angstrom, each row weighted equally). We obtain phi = 15.4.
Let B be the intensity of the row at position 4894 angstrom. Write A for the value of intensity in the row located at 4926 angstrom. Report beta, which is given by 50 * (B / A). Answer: 59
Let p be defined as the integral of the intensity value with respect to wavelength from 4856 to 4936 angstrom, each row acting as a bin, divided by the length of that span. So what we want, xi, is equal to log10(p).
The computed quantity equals 1.160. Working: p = 14.5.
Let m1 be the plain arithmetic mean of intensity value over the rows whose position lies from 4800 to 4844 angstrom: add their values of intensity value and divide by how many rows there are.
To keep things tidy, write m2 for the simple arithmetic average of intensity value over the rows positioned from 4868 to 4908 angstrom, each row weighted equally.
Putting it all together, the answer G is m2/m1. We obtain 0.93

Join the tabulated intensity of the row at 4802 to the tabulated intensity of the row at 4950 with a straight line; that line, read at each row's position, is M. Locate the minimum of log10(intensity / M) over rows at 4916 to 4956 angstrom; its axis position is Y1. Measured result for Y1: 4918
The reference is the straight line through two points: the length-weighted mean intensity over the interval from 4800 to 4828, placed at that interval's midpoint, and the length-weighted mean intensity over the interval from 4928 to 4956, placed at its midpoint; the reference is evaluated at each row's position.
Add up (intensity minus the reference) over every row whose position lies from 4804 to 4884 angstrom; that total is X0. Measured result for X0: -4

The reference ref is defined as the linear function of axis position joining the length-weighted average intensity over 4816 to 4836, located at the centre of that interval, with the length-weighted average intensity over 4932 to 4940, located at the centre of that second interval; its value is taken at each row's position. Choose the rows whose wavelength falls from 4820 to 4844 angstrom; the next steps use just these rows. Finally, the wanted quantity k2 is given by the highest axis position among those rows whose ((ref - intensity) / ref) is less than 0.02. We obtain 4838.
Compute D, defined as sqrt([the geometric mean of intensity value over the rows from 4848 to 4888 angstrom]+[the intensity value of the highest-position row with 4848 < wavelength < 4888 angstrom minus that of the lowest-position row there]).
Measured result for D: 3.84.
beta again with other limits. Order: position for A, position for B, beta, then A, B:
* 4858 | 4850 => 50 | 12.76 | 12.82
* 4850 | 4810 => 57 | 12.82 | 14.62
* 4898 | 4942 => 60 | 13.48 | 16.28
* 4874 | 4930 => 62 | 11.45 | 14.17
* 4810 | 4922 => 49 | 14.62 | 14.32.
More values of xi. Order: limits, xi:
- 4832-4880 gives 1.166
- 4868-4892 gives 1.115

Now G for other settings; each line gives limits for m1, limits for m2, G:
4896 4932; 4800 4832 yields 1.05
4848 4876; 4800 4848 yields 0.98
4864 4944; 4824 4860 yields 1.00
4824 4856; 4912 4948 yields 1.00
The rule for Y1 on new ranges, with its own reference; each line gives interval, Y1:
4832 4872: 4866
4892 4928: 4918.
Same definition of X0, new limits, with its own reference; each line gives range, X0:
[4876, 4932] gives -5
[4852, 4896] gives 2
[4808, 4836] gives -1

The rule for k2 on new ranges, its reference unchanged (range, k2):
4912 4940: 4938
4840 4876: 4862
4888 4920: 4914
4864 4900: 4894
